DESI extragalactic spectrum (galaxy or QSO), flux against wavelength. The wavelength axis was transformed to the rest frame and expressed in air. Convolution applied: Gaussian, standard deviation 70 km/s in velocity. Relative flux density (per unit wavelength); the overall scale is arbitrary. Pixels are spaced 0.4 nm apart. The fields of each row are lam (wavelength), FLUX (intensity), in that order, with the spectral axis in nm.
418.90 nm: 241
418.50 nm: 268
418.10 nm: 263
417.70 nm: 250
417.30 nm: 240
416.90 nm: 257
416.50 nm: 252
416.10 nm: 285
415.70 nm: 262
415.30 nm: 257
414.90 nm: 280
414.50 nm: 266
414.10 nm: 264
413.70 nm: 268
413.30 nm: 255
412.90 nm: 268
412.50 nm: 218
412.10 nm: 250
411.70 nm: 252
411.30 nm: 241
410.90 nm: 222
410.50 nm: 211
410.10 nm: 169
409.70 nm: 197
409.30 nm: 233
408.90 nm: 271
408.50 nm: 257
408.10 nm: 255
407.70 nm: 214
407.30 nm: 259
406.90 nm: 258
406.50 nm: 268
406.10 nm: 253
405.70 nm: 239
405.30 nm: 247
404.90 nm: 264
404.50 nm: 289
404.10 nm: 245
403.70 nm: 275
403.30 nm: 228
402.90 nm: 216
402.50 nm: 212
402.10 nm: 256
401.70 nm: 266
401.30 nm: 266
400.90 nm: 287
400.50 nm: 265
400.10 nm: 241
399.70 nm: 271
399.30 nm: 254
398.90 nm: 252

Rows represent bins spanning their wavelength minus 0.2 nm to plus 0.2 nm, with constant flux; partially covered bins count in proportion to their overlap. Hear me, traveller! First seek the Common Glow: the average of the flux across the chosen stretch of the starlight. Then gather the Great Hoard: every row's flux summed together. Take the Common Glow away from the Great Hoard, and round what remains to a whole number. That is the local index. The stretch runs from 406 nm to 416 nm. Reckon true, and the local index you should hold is 5902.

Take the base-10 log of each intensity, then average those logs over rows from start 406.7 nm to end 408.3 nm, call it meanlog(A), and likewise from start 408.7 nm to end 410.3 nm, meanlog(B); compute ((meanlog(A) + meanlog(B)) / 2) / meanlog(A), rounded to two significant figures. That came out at 0.99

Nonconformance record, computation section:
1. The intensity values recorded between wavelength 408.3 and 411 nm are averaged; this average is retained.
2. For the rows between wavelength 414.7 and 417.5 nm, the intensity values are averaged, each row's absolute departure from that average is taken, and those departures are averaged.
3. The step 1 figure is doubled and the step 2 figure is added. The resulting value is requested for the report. 458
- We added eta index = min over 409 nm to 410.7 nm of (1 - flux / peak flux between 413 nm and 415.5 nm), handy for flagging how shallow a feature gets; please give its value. 0.17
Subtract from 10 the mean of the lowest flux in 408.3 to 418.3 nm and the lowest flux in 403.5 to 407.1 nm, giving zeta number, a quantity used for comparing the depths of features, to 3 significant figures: -194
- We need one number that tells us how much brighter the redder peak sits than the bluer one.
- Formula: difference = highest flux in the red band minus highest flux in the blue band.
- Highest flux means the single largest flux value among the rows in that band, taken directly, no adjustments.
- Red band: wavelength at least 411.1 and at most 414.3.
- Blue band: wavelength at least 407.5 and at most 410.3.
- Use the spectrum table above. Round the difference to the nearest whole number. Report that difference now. -3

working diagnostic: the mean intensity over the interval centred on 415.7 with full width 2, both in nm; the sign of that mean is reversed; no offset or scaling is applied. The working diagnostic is -267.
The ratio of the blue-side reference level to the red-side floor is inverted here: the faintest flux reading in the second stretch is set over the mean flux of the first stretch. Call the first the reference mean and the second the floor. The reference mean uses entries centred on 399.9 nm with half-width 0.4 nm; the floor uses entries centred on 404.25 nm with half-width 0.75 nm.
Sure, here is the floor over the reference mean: 0.957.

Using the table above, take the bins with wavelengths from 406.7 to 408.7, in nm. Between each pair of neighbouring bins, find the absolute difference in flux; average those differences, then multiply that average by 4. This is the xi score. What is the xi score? 89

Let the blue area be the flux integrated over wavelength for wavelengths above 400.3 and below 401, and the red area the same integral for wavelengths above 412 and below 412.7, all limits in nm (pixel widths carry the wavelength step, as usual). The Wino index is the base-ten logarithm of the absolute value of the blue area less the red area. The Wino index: 1.5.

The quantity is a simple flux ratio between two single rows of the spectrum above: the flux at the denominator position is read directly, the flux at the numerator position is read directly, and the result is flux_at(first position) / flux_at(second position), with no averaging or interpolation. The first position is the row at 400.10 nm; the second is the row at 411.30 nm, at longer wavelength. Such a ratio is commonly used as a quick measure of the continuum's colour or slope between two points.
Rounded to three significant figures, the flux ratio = 1.00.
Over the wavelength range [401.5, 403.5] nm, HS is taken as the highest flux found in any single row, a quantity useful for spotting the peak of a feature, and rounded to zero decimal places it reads 266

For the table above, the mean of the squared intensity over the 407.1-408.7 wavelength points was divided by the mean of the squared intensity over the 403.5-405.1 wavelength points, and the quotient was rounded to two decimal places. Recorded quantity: 0.84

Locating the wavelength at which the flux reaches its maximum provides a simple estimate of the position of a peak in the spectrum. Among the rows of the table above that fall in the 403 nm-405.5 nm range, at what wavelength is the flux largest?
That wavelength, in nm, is 404.50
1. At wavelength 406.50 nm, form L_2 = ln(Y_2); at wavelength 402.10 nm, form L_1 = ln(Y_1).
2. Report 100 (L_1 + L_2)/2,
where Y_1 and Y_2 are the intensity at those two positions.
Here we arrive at 557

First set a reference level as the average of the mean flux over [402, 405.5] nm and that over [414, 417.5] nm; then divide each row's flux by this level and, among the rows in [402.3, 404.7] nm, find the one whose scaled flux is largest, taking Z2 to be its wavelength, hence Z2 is 404.50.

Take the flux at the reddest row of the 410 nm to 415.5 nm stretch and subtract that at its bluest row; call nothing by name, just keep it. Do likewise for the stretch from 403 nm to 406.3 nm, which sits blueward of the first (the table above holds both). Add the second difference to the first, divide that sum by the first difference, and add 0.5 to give 1.8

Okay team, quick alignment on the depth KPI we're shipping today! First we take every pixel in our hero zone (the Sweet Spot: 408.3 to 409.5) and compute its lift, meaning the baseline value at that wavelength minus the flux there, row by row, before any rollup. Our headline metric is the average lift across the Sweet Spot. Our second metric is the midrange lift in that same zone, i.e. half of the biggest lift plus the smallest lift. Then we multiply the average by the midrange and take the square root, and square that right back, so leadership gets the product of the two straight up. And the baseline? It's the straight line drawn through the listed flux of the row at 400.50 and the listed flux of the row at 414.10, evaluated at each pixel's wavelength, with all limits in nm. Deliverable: 133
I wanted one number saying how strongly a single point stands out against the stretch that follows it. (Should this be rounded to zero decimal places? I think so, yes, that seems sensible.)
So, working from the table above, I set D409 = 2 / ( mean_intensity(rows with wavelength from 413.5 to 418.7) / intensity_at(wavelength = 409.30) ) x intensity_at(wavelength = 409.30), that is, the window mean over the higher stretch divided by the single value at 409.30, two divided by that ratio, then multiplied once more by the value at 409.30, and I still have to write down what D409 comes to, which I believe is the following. 414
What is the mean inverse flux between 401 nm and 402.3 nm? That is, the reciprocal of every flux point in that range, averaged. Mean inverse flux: 0.0038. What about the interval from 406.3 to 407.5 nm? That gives 0.0038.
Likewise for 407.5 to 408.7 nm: 0.0042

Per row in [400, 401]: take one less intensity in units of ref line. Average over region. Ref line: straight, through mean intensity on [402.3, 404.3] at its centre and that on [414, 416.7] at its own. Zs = -0.16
